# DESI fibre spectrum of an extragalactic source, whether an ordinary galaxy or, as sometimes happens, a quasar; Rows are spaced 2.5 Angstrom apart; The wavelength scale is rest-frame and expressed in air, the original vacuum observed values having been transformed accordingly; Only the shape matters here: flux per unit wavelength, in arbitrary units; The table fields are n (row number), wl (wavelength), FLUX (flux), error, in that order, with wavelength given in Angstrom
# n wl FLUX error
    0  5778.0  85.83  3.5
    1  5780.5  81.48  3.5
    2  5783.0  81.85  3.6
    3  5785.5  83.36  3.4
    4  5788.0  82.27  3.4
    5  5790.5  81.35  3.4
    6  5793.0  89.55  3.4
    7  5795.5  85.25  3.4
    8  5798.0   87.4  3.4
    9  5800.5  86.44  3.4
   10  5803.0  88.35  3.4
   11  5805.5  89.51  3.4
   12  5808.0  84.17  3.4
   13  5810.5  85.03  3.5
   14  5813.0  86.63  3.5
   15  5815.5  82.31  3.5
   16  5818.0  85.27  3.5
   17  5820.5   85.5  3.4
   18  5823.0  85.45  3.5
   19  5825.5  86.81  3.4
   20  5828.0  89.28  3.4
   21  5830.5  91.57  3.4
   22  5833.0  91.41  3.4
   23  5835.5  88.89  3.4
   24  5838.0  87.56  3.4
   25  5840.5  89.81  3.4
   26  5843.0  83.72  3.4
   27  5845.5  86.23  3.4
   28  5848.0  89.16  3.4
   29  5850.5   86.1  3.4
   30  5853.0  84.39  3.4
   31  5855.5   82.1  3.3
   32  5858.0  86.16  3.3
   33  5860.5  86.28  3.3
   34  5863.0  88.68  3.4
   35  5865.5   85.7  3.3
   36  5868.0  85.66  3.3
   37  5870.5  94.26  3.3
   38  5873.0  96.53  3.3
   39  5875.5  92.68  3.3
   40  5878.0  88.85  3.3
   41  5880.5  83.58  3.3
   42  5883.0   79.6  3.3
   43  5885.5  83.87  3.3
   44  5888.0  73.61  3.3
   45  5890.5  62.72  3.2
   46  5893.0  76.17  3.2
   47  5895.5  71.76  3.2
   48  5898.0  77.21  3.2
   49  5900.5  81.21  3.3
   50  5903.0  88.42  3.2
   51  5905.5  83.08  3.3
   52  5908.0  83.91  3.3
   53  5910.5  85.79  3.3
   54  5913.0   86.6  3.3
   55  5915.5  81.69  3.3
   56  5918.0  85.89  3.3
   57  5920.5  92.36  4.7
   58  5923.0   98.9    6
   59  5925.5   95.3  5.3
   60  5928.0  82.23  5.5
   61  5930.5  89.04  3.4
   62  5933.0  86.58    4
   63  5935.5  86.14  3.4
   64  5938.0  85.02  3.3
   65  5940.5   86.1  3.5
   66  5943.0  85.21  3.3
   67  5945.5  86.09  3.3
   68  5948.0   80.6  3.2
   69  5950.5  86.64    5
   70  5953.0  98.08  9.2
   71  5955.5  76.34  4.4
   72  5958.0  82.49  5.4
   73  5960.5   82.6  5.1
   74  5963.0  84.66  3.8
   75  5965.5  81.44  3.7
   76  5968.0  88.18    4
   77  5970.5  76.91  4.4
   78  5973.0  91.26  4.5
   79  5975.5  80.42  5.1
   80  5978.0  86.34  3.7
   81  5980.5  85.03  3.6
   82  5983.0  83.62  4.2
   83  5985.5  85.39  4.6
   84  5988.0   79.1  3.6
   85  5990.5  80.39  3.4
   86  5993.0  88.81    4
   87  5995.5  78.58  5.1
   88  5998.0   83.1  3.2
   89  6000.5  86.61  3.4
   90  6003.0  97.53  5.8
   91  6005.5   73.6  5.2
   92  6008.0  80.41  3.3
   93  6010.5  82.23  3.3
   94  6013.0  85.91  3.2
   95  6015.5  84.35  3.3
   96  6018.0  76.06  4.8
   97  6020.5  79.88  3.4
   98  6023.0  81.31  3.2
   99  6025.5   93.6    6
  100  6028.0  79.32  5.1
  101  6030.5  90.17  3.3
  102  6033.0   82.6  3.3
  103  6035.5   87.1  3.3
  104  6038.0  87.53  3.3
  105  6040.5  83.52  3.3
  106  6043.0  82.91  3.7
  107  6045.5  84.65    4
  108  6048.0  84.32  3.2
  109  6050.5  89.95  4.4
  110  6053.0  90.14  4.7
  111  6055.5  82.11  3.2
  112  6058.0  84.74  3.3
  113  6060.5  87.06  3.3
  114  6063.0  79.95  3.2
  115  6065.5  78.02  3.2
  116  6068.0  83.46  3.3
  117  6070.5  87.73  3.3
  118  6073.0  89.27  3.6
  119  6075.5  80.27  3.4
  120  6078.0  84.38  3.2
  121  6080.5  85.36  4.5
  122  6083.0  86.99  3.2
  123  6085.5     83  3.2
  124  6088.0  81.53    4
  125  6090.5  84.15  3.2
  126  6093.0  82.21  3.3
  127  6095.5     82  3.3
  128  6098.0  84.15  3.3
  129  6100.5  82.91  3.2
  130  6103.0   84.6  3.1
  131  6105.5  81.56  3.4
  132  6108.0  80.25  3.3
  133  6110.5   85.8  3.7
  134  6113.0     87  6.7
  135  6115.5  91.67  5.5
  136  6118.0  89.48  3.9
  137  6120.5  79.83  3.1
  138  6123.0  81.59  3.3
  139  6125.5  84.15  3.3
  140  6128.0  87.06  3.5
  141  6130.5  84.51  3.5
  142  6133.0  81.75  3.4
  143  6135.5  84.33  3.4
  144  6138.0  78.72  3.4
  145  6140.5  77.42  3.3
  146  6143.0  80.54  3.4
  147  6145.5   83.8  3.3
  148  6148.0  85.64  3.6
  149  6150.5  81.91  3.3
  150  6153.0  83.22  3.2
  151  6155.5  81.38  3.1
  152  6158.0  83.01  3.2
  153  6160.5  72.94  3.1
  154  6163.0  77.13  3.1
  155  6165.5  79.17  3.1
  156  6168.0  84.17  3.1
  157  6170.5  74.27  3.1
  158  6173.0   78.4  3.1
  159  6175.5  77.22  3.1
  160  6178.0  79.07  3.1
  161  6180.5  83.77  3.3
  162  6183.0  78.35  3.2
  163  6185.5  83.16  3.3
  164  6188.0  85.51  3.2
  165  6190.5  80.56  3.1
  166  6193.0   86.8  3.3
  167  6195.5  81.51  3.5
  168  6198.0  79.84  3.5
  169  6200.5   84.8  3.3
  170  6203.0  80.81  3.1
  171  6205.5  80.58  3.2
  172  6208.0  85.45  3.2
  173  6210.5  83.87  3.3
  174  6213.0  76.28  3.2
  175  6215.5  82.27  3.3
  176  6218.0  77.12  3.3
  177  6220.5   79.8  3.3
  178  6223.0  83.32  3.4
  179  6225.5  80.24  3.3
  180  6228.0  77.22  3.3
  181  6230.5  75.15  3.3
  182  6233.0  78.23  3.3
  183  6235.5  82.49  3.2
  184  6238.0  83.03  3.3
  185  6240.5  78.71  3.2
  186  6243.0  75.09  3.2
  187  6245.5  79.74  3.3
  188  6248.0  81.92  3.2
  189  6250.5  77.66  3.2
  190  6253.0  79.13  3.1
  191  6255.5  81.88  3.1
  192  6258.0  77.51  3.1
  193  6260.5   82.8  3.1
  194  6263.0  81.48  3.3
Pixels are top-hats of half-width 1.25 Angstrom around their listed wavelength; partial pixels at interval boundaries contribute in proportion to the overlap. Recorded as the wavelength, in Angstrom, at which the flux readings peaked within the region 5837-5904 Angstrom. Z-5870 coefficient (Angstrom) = 5873.0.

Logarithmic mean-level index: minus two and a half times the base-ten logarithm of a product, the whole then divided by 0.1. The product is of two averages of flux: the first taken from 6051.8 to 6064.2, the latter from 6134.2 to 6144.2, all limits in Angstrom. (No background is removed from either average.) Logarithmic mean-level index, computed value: -95.8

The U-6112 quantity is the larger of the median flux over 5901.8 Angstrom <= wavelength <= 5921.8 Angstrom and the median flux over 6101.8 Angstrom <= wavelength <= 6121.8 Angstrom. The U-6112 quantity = 85.8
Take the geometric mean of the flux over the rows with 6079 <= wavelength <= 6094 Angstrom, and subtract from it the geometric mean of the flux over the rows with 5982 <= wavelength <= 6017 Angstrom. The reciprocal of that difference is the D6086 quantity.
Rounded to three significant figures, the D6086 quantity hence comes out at 2.10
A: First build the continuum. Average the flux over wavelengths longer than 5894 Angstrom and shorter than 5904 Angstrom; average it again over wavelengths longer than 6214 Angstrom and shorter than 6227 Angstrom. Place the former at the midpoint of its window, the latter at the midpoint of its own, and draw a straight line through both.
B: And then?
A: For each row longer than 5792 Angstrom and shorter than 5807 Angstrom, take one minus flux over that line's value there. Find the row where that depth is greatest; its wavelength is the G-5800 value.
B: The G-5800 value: 5795.5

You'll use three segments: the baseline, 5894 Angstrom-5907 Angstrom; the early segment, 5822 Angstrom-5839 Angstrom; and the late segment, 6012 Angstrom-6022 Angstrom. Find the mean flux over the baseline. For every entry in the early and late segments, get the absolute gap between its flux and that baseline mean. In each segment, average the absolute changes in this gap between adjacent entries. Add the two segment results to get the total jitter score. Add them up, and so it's 3.6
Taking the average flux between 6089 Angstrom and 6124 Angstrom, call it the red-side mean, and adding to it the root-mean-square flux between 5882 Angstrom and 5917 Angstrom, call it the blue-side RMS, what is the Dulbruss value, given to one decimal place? 164.1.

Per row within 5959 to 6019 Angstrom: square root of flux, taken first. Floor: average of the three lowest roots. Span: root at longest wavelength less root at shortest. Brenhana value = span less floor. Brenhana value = -9.06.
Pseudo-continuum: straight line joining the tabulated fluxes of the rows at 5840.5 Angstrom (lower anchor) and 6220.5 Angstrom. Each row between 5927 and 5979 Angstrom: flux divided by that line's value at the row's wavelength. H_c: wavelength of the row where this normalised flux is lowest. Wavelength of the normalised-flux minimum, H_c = 5955.5 Angstrom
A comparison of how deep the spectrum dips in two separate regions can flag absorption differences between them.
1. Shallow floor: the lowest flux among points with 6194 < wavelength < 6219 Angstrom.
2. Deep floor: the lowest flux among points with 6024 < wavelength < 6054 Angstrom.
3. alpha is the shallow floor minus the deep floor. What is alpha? -3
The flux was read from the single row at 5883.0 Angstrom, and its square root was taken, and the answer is 8.9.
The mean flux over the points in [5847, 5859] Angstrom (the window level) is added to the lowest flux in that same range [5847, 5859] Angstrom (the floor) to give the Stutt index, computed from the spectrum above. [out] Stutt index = 168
